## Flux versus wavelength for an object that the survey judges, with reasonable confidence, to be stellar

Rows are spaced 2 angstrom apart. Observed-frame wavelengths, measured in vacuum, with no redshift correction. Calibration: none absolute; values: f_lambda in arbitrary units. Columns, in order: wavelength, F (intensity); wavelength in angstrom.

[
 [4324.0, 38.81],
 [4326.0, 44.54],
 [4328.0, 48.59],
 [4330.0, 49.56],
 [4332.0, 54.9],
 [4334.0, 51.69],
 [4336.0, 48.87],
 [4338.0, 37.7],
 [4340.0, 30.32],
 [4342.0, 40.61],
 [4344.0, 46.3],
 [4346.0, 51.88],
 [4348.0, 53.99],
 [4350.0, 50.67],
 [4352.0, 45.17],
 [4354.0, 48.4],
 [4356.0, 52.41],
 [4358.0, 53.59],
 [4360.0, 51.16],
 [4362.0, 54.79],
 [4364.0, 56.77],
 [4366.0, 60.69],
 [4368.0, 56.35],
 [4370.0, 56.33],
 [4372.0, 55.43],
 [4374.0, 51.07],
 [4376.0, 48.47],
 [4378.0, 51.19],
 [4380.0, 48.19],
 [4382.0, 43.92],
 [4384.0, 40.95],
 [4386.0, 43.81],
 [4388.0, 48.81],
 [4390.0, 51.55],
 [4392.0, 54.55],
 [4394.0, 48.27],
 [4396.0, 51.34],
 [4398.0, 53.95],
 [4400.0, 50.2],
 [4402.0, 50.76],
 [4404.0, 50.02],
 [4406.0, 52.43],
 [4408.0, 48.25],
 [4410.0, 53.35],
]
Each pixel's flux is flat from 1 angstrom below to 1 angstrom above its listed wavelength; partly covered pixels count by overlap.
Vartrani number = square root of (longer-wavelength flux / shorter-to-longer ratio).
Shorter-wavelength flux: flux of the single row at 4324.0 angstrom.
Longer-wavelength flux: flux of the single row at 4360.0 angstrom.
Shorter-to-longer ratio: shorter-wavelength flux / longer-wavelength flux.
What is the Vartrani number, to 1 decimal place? 8.2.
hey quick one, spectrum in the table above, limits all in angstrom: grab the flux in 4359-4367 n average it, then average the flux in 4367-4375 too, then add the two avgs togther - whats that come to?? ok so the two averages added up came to 111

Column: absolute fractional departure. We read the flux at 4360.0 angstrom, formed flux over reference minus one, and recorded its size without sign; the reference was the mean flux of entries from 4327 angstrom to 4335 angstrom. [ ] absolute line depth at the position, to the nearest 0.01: 0.00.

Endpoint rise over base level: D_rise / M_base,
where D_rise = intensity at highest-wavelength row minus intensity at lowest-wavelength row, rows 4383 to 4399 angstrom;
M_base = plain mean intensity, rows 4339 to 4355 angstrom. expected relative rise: 0.3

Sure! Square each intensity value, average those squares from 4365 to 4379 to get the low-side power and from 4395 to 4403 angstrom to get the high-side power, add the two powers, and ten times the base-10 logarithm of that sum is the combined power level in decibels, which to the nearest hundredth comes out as 37.49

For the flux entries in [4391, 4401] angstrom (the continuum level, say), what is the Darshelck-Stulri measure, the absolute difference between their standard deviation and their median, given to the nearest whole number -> 49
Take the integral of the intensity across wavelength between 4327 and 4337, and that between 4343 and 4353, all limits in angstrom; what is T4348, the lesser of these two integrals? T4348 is 496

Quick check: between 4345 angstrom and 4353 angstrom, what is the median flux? 51.3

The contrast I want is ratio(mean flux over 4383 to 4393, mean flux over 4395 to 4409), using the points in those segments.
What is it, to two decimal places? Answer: 0.94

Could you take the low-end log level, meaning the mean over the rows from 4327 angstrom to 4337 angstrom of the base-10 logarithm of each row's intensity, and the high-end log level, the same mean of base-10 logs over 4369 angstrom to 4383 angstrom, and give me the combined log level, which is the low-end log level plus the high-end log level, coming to 3.41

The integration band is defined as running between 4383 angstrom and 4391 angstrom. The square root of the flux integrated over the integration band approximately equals 19.2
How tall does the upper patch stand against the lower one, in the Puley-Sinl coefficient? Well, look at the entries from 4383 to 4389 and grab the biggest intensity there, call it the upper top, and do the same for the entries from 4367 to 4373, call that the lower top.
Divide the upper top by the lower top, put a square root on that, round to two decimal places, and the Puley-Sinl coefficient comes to 0.93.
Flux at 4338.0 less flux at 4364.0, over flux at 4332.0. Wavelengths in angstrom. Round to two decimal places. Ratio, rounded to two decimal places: -0.35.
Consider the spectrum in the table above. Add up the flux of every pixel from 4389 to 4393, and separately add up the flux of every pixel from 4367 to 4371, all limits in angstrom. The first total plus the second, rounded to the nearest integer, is 219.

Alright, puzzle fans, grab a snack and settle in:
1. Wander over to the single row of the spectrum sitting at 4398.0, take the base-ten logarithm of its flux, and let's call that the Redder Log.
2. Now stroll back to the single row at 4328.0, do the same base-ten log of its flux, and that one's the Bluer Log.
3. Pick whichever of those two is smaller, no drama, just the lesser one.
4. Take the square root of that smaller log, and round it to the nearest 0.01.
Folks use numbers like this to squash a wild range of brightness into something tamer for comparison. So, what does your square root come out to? 1.30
